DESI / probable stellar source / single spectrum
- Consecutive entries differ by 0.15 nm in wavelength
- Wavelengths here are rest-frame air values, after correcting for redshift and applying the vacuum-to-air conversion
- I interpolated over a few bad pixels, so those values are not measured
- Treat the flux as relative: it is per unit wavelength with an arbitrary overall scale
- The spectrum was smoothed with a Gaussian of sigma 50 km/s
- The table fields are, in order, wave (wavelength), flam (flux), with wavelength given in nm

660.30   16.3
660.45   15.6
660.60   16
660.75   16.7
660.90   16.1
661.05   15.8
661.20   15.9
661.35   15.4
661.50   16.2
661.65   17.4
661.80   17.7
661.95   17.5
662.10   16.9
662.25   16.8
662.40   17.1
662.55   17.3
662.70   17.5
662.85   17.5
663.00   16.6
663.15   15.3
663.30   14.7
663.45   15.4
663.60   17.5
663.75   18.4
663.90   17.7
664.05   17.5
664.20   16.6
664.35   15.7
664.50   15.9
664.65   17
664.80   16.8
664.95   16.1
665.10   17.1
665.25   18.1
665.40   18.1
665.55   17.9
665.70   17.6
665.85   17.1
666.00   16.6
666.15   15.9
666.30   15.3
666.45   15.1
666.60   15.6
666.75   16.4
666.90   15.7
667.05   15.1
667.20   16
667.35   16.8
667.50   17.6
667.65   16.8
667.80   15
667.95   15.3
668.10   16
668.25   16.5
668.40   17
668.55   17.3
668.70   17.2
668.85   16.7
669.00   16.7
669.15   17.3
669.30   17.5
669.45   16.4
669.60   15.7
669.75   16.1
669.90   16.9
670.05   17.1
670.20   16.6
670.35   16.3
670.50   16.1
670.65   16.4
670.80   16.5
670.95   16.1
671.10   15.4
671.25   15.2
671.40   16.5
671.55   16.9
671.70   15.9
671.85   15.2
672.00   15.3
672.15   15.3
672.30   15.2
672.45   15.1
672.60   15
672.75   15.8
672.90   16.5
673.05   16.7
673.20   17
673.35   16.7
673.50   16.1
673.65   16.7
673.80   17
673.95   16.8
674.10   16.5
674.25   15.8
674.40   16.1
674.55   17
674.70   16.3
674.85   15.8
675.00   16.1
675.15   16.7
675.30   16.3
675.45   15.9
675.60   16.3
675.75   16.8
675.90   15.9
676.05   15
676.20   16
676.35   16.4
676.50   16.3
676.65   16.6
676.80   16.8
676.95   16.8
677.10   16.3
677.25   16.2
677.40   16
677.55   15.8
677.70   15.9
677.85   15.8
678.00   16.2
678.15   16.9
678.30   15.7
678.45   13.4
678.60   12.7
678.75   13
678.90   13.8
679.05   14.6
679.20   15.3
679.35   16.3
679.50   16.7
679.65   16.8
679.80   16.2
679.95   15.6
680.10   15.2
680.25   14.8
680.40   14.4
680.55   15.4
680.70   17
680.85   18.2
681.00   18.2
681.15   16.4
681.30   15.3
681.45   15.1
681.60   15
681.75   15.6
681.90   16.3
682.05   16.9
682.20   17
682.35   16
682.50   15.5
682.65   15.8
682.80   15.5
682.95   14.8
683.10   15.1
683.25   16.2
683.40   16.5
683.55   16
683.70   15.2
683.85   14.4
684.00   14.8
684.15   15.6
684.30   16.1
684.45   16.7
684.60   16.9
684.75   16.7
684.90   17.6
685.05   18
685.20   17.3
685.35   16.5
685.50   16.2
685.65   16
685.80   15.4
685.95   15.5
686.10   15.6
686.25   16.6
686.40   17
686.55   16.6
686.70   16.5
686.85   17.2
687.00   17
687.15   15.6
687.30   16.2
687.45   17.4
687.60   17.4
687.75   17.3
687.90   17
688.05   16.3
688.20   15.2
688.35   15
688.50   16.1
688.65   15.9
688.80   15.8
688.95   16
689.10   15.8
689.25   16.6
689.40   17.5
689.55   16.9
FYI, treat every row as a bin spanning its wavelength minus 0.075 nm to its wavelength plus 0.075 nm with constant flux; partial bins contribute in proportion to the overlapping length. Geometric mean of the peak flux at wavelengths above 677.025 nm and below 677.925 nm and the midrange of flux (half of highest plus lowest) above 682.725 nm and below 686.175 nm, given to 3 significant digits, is 16.2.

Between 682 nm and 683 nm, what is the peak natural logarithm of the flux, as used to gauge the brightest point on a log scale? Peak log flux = 2.83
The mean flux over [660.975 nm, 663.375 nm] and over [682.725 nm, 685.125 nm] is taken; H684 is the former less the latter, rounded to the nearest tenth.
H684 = 0.6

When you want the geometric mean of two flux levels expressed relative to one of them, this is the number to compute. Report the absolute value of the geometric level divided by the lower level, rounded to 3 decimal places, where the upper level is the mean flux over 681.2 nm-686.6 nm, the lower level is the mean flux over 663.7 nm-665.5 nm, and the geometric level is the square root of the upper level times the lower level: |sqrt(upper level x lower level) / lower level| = 0.969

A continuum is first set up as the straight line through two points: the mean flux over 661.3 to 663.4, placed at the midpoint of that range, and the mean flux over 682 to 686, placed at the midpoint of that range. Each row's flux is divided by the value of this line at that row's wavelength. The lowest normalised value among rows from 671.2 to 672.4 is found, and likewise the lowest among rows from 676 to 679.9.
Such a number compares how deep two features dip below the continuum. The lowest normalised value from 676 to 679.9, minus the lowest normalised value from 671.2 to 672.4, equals -0.14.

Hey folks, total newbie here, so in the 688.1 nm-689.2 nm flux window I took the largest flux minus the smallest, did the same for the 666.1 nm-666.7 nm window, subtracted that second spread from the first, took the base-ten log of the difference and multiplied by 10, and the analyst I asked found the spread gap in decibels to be -5.2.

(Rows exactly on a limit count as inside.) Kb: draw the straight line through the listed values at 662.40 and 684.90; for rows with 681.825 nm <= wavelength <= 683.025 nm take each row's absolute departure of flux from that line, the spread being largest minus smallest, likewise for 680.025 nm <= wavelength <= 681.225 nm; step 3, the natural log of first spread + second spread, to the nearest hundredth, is 1.57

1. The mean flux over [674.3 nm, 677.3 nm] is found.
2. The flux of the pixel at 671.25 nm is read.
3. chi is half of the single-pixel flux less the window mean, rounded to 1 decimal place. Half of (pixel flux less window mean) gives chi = -0.5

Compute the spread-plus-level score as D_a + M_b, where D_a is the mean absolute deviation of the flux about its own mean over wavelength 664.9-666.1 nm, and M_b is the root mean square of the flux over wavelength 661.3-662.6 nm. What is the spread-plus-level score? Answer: 17.54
